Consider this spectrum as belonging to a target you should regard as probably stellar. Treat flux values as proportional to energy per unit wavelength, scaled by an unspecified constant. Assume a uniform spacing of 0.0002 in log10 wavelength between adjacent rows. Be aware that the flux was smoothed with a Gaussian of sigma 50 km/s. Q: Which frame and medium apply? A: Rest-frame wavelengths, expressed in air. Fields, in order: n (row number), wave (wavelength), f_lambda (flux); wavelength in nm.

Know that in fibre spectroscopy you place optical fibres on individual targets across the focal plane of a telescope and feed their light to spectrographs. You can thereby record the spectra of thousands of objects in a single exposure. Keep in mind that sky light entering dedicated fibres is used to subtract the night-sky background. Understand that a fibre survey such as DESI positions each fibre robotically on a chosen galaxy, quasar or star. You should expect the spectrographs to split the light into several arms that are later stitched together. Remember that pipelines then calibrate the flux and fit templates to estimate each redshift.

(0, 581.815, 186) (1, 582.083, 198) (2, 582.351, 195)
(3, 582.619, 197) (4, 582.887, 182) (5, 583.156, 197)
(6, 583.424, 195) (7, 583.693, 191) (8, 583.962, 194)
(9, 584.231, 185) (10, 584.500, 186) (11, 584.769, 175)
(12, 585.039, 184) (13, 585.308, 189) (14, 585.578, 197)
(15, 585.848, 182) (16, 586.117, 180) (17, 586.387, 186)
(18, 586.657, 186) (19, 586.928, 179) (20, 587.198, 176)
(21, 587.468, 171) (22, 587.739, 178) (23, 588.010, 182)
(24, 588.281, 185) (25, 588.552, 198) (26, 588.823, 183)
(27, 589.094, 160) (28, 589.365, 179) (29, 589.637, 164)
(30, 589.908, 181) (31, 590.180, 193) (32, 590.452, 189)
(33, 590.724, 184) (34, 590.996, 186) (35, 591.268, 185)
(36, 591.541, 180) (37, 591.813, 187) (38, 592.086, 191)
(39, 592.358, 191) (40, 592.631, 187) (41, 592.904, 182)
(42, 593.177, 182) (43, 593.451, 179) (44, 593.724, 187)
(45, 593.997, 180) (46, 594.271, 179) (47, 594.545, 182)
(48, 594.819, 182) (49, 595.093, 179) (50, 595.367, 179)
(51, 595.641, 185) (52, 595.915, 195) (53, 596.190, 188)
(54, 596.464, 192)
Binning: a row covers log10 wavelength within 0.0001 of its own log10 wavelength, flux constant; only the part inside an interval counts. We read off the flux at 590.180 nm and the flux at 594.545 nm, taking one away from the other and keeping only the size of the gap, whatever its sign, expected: 11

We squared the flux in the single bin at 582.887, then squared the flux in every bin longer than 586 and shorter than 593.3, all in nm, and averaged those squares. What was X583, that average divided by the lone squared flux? 1.01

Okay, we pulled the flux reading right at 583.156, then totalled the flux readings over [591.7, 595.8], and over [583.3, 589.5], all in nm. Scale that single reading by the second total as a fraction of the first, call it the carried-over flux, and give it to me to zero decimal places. 302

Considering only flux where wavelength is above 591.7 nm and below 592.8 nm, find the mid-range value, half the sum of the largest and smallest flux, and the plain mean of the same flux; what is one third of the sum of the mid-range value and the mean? 126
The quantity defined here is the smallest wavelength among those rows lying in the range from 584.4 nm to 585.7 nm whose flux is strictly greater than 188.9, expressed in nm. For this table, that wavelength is 585.308 nm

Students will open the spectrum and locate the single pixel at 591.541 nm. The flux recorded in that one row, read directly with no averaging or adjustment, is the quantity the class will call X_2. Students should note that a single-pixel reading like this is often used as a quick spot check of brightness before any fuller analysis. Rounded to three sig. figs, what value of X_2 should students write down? 180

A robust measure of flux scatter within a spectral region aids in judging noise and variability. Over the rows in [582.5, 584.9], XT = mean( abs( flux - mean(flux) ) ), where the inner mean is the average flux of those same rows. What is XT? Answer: 6.3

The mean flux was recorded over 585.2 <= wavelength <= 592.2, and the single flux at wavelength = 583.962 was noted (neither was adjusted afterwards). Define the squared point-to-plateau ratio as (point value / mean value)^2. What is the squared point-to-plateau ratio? 1.13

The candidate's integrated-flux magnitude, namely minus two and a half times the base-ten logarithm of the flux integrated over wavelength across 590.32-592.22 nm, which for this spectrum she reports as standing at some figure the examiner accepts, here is -6.37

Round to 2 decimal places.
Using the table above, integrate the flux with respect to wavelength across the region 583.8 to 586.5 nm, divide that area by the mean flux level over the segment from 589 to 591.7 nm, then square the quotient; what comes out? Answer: 7.73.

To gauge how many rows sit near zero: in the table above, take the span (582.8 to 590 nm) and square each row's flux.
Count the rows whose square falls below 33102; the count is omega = 10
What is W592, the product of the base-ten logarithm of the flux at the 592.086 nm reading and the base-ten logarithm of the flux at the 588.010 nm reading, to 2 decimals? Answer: 5.16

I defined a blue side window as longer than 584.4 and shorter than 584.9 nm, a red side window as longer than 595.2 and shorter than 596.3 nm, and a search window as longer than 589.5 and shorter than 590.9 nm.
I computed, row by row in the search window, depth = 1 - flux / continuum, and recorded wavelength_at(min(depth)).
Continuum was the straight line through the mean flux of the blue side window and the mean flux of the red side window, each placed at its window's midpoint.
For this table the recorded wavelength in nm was 590.180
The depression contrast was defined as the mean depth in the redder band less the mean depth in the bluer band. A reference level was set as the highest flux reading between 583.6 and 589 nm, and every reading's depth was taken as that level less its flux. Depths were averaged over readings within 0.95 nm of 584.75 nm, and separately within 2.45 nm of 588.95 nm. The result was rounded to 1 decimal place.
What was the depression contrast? 6.1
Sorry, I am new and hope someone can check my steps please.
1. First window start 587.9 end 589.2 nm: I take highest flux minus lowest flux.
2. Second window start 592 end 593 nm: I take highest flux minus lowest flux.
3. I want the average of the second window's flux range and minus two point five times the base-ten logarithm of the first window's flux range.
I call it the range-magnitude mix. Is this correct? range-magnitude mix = 2.5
